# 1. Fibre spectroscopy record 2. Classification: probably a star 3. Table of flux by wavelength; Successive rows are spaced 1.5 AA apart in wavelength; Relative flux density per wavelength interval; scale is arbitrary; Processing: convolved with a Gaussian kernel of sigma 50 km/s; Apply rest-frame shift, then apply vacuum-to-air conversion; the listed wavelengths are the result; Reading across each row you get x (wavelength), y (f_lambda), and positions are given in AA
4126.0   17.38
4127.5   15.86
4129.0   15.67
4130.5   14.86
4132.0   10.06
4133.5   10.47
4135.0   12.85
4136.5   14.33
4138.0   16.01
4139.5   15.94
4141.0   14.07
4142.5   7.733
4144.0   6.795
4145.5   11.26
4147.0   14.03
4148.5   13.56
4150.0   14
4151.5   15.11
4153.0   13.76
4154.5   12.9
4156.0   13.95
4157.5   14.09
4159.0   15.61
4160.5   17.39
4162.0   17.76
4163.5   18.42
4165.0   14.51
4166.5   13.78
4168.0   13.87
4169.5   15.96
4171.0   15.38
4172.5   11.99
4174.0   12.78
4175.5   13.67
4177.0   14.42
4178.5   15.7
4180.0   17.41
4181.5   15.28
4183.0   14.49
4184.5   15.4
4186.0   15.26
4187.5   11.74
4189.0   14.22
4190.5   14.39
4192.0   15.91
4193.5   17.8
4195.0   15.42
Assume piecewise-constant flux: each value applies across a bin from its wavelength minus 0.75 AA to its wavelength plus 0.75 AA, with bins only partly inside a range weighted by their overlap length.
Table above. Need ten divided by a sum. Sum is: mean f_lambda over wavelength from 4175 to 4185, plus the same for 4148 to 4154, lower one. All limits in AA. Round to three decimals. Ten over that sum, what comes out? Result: 0.341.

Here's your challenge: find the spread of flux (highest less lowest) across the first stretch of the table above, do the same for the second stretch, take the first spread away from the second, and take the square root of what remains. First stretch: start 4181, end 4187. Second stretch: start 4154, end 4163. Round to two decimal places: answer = 1.99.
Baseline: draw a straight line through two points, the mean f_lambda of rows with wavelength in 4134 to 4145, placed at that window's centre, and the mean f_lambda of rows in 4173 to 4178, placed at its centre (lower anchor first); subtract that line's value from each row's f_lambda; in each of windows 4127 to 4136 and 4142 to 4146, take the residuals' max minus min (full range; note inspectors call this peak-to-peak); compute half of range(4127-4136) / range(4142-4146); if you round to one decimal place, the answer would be 0.7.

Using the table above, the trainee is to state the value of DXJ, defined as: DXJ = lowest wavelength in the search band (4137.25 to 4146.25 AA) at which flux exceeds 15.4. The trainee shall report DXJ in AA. 4138.0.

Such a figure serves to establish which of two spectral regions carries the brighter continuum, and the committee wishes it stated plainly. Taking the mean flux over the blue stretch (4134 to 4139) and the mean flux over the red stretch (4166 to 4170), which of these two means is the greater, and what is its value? 14.5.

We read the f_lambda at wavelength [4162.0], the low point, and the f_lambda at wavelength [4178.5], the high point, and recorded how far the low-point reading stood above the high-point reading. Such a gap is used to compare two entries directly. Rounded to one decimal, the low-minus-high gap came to 2.1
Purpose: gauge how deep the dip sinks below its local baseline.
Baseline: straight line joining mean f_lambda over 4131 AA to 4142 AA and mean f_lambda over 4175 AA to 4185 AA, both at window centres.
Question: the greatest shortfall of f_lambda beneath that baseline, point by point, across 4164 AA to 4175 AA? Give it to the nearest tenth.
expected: 2.9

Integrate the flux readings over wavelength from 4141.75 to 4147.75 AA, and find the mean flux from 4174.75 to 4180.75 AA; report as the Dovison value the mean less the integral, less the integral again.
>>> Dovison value -104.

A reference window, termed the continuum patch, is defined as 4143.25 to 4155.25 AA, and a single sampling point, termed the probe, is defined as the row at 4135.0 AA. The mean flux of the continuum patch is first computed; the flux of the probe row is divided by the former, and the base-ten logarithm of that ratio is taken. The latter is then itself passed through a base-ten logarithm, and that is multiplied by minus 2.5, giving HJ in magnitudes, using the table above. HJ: 5.6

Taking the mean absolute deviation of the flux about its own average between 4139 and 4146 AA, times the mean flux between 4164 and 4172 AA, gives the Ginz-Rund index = 46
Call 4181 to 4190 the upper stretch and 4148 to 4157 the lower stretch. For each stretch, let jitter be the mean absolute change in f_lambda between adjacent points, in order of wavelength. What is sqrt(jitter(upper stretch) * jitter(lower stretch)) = 1.23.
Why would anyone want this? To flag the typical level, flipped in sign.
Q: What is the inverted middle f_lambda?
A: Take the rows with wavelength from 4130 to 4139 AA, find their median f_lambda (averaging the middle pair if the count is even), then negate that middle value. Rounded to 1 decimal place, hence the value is -13.6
